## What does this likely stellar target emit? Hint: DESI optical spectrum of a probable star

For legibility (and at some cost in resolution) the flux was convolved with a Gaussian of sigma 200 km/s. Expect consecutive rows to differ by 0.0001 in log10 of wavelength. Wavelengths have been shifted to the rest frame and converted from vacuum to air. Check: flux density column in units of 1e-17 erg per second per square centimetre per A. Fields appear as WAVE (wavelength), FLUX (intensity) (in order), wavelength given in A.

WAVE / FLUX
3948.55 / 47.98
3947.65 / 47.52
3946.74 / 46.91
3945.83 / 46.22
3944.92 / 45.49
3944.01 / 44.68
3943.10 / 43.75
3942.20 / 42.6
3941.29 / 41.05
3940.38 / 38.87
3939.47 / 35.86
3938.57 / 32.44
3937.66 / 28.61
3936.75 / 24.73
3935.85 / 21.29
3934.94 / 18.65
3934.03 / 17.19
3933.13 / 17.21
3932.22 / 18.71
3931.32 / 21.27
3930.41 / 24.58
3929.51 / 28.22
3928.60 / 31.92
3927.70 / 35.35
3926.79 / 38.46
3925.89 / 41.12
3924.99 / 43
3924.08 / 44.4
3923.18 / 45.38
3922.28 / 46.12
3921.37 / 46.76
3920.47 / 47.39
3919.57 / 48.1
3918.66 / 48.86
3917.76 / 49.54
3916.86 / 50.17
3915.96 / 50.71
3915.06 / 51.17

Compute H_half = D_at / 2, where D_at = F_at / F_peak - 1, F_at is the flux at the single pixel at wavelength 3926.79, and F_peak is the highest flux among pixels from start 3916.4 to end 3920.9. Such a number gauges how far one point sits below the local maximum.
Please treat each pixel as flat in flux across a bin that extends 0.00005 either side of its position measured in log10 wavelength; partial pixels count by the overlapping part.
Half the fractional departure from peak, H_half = -0.12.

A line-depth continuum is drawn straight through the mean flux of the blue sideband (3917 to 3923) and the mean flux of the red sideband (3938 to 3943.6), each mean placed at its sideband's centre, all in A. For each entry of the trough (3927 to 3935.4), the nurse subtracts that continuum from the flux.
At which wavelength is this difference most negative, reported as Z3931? 3933.13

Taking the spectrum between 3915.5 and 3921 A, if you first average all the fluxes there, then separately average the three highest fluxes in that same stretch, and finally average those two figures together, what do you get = 49.6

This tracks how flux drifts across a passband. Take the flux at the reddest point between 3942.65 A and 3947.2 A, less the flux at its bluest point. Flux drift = 3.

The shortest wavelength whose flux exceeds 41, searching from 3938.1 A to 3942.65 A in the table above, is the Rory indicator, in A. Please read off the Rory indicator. 3941.29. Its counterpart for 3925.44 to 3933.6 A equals 3925.89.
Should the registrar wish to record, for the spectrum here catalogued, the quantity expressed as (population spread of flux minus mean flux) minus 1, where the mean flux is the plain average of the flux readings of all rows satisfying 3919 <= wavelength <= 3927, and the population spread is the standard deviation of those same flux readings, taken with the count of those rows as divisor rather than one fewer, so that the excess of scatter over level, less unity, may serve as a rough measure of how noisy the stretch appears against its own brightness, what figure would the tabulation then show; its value -43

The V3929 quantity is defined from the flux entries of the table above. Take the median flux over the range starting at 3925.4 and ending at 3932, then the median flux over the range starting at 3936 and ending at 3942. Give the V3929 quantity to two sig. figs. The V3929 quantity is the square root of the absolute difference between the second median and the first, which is 1.5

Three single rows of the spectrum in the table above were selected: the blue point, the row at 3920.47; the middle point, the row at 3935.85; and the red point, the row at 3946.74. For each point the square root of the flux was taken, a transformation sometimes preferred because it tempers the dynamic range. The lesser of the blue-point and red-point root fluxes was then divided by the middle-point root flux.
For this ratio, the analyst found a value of 1.48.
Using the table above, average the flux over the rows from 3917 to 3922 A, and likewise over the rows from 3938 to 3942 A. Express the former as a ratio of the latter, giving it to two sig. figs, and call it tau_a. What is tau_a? 1.3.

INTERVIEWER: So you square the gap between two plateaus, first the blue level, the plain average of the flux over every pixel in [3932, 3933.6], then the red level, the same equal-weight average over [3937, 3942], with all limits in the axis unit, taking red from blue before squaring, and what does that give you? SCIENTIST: 303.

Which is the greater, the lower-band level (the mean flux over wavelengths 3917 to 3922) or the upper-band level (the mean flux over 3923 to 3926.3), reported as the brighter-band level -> 48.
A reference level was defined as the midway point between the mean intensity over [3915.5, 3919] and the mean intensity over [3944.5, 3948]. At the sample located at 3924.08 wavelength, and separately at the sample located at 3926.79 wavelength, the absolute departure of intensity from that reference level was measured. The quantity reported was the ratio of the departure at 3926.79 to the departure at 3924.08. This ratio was 2.6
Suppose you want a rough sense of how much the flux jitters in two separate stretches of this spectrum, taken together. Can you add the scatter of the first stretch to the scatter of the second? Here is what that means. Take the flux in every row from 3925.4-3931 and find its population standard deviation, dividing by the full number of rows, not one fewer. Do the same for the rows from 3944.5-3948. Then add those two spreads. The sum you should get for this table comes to 6.5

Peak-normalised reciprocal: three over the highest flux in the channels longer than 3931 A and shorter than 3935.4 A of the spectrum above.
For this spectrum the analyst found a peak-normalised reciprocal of 0.141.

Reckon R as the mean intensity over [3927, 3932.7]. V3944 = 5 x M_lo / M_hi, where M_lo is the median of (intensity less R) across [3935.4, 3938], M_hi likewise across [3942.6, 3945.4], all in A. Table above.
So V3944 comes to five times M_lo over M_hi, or -1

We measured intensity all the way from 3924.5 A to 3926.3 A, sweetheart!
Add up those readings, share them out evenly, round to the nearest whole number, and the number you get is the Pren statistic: 42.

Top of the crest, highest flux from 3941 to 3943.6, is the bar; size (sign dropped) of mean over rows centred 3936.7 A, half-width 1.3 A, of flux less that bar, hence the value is 19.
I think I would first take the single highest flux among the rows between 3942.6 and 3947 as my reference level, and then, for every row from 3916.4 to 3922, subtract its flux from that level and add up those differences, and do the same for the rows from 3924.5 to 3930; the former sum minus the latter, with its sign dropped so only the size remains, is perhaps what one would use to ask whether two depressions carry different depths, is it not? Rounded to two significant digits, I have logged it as 73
